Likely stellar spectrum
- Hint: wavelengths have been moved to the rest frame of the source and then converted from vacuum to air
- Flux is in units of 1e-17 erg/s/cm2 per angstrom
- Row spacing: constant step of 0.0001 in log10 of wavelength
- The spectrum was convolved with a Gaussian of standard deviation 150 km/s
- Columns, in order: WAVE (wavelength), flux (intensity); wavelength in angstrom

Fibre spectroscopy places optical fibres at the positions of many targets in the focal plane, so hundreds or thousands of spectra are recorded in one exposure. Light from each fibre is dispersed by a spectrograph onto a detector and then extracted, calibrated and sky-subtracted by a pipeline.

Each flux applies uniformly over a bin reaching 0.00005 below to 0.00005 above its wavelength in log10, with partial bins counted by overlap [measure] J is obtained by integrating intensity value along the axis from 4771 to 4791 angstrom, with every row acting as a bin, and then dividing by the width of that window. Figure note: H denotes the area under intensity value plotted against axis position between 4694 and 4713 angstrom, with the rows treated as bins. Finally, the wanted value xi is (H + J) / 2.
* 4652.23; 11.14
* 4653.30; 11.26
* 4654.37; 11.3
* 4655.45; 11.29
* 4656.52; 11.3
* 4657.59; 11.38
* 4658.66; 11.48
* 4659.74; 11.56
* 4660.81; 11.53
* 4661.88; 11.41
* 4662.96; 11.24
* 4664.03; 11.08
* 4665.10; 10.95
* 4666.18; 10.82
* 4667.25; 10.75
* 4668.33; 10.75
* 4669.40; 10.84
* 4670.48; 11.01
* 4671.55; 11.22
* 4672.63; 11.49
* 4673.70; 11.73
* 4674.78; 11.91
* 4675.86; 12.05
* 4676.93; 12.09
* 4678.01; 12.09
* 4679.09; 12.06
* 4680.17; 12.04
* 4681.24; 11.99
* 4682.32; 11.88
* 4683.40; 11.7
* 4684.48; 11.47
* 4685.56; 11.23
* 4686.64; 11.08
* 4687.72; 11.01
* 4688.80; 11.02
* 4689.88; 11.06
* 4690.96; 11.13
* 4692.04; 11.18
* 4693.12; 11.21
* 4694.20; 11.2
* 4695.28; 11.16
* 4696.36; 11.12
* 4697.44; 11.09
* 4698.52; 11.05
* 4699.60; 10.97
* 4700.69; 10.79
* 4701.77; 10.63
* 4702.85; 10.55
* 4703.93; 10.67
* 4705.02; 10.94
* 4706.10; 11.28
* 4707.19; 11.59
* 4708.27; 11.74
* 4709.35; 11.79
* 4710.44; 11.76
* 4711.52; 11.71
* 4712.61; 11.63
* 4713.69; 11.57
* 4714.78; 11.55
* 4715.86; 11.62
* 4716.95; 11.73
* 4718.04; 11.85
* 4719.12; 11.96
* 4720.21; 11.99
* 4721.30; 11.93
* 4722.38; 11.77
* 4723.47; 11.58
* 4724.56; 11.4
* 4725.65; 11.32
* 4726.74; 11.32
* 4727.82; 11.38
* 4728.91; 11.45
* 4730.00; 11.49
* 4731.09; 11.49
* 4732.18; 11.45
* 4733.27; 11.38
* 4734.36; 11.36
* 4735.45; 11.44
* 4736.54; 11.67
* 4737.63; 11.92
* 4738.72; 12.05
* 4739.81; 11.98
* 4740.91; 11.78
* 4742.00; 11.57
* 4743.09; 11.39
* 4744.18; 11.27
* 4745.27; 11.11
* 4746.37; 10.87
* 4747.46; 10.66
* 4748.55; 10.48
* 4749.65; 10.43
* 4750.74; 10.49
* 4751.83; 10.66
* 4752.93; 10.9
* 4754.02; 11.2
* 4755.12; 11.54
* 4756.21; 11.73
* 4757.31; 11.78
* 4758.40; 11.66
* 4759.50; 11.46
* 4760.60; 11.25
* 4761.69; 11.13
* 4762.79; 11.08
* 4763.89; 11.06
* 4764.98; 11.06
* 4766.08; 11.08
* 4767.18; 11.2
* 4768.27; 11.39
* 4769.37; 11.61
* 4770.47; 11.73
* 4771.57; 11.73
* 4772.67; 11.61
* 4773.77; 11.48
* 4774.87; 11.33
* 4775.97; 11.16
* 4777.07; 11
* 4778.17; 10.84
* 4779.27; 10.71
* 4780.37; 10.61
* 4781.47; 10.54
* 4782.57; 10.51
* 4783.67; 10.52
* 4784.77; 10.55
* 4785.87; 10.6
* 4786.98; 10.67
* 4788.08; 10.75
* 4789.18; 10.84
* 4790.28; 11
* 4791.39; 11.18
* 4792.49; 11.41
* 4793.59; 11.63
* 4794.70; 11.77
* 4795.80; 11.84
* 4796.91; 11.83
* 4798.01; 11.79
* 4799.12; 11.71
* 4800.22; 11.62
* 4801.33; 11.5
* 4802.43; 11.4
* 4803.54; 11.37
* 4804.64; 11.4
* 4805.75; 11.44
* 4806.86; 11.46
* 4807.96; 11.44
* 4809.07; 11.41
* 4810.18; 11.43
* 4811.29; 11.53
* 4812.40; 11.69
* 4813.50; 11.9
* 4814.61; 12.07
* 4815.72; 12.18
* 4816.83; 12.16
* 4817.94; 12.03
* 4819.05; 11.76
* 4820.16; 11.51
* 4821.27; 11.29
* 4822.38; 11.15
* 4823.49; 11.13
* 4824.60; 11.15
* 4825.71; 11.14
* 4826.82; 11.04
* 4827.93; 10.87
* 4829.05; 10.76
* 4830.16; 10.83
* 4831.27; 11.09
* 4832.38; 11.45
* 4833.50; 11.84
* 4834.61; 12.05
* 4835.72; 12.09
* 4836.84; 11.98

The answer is 112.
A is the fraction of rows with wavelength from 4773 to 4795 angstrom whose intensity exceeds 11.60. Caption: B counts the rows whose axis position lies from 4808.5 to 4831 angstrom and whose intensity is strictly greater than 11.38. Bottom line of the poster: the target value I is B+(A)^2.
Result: 11.0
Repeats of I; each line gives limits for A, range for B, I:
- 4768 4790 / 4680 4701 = 5.0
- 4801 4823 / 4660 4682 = 11.1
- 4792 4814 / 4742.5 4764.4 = 6.2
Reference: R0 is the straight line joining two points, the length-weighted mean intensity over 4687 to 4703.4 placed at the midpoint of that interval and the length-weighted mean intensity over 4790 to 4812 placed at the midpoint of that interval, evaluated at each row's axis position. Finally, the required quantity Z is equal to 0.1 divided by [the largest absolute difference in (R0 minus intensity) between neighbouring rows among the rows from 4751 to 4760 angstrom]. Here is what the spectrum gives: 0.30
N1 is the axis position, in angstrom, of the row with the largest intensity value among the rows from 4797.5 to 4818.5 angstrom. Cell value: 4815.72 angstrom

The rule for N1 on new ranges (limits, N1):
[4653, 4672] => 4659.74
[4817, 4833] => 4817.94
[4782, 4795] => 4794.70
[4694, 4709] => 4708.27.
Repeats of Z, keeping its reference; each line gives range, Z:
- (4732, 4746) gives 0.41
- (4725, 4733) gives 1.54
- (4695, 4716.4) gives 0.30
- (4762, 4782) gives 0.47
